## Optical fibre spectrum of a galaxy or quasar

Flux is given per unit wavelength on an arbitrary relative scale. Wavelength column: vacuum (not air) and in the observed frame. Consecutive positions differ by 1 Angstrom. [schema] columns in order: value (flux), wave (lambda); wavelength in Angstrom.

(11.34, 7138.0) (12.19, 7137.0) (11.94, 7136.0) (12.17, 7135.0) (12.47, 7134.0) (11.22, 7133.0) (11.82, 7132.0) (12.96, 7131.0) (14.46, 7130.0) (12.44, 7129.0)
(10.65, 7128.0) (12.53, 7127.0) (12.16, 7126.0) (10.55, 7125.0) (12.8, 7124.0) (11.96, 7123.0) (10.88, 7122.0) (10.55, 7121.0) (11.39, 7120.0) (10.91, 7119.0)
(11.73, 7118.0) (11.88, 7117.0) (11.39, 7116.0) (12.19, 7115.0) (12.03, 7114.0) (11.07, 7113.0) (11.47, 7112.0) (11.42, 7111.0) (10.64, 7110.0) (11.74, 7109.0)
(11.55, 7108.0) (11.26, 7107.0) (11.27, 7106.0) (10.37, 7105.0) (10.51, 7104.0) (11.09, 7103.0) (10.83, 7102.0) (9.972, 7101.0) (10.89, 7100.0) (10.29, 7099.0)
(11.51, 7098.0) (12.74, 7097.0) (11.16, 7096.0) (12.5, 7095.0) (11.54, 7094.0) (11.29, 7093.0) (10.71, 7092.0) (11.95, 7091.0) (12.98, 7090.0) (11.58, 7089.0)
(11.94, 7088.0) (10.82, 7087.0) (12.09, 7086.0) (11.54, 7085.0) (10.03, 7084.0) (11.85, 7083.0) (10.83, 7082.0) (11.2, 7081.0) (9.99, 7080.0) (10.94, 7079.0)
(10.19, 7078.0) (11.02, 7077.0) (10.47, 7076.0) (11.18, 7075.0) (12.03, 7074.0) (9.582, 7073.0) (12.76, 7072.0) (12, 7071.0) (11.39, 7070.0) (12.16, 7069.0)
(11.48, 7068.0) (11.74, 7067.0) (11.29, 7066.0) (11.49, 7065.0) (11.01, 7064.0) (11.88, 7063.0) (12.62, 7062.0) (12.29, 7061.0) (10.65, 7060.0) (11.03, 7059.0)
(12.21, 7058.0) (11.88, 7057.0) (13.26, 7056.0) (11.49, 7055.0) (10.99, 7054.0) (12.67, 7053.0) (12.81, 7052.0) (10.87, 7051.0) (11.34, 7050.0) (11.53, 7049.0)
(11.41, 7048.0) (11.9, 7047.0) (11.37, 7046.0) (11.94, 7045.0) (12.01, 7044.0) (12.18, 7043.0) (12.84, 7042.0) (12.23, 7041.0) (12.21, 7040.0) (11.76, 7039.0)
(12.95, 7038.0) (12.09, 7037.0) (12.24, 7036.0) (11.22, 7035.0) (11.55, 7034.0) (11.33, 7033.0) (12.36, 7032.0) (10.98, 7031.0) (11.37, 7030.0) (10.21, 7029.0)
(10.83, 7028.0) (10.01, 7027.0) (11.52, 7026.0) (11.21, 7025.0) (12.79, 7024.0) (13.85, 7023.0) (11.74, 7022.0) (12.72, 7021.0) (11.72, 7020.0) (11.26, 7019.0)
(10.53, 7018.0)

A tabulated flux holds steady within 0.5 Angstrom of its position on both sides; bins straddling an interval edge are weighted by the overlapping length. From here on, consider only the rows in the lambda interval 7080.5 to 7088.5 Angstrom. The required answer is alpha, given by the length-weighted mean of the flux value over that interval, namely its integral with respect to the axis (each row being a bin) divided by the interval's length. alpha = 11.3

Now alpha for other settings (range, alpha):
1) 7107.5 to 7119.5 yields 11.5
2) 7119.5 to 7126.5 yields 11.5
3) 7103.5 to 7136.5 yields 11.6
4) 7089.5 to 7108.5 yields 11.3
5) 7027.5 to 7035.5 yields 11.2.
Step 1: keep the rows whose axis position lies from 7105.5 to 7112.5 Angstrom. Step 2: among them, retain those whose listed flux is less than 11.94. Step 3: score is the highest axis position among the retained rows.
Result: 7112.0 Angstrom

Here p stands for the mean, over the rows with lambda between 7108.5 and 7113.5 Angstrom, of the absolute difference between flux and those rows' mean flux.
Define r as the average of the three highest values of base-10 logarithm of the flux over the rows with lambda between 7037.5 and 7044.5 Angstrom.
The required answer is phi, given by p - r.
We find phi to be -0.77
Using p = 0.33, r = 1.10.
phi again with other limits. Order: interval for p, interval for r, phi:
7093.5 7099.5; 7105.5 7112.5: -0.40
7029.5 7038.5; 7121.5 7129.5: -0.55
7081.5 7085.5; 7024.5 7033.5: -0.44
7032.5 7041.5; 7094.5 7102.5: -0.65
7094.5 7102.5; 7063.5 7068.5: -0.30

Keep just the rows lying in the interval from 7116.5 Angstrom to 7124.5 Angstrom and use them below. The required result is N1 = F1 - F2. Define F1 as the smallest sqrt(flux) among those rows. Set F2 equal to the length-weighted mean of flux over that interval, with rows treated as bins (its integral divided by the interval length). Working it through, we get -8.26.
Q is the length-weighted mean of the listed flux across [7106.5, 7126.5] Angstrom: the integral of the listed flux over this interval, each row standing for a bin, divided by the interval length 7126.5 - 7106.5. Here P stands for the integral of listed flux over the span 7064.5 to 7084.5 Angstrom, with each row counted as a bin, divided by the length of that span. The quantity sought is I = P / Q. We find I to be 0.97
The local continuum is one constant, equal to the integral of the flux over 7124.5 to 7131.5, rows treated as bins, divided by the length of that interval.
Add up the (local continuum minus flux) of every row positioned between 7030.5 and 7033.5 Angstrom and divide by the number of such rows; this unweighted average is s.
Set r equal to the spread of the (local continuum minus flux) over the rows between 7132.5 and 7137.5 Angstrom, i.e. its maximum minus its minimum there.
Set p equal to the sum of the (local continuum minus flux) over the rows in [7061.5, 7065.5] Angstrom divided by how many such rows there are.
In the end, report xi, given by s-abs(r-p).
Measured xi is -0.06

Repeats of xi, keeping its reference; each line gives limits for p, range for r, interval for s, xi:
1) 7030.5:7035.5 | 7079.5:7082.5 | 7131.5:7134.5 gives -0.03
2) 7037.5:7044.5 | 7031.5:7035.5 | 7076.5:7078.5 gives 0.44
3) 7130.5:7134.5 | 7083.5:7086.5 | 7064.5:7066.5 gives -1.07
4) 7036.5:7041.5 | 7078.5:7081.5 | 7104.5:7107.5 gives 0.08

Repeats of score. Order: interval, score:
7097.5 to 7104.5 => 7104.0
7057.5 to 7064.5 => 7064.0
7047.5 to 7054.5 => 7054.0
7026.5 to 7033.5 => 7033.0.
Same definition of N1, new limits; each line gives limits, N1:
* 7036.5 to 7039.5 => -8.84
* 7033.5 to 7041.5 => -8.68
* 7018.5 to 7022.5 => -8.50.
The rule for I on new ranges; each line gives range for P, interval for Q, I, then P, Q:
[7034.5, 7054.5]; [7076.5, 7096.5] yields 1.05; 11.9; 11.3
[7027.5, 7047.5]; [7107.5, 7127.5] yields 1.02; 11.8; 11.5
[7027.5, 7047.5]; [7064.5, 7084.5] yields 1.05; 11.8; 11.2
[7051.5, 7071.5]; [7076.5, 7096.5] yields 1.05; 11.8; 11.3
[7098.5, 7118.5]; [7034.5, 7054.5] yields 0.94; 11.2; 11.9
